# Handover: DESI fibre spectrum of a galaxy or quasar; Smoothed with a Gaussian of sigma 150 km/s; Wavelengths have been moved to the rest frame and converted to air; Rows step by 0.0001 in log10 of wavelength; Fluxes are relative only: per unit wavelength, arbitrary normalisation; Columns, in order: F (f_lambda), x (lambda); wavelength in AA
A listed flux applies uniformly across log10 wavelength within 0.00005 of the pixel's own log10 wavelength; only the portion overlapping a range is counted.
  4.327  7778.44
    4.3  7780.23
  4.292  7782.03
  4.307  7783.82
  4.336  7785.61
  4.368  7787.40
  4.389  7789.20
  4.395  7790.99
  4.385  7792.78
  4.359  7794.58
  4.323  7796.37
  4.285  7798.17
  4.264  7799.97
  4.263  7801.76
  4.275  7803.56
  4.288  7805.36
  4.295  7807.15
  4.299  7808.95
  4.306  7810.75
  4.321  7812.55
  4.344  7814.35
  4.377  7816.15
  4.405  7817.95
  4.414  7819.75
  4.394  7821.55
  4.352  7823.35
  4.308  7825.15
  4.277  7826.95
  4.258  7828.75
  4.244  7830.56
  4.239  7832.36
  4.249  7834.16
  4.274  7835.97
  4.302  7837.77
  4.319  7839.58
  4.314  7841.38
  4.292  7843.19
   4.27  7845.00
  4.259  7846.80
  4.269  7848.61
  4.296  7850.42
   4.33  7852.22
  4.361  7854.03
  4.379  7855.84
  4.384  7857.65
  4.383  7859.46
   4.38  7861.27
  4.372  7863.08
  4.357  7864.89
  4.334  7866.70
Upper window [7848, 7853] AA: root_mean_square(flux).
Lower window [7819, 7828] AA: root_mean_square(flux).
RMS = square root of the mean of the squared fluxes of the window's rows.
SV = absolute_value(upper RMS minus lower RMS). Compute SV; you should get 0.051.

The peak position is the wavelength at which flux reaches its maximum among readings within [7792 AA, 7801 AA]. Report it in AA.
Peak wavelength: 7792.78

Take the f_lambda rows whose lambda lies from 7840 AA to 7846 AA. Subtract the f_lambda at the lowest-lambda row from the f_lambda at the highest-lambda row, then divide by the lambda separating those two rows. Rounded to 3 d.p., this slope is -0.012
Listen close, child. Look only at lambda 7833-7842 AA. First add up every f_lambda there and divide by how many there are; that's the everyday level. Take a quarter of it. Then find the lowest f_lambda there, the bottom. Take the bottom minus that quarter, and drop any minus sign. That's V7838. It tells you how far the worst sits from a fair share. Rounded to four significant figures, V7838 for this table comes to 3.176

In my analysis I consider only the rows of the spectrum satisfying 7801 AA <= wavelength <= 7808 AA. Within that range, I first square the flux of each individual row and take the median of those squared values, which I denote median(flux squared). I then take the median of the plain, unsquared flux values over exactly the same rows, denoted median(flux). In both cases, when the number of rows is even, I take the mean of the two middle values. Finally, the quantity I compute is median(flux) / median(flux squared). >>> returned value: 0.234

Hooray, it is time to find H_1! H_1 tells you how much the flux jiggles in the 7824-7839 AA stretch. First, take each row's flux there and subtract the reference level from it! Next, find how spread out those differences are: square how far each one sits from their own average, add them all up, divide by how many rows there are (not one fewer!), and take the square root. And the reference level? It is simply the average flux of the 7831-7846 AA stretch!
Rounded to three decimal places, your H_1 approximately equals 0.024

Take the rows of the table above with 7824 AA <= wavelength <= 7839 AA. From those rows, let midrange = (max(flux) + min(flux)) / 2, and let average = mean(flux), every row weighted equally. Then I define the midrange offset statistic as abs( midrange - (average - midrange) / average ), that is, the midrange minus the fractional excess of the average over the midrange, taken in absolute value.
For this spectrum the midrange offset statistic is 4.27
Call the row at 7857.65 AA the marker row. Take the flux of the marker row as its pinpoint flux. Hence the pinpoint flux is 4.384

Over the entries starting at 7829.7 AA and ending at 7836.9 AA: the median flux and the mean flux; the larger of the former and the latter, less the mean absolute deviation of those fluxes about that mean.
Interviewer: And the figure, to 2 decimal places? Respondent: 4.24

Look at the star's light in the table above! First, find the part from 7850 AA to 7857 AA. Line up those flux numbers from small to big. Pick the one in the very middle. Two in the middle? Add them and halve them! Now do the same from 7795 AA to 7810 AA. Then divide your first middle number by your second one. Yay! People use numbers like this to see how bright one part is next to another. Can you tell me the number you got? 1.01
